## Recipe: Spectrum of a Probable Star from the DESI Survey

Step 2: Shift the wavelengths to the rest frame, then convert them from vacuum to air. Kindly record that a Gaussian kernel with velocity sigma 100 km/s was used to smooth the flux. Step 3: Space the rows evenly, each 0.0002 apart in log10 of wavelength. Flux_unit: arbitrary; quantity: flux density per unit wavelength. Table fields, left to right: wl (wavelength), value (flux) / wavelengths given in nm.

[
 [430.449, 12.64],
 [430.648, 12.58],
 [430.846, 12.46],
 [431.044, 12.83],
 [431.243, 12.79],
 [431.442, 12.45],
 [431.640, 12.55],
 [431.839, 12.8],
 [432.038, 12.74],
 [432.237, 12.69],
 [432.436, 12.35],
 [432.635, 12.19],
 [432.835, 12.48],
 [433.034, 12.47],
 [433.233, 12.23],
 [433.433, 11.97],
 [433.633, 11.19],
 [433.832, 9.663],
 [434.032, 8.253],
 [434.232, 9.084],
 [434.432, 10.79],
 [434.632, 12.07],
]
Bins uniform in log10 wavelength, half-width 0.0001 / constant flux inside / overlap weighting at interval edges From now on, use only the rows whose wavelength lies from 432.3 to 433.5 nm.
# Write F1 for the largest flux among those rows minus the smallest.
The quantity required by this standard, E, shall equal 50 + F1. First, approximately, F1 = 0.51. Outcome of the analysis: 50.5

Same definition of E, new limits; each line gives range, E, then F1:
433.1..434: 52.6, 2.57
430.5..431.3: 50.4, 0.37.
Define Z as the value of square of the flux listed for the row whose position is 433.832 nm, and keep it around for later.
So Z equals 93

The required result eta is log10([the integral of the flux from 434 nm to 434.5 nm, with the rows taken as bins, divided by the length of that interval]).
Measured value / 0.97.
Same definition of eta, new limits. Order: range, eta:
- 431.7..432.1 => 1.11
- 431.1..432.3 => 1.10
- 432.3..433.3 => 1.09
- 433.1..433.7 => 1.07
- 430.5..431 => 1.10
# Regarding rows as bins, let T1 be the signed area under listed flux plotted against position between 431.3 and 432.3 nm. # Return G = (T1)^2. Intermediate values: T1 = 13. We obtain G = 160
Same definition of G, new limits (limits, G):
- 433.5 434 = 26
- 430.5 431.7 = 229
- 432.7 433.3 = 55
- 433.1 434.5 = 216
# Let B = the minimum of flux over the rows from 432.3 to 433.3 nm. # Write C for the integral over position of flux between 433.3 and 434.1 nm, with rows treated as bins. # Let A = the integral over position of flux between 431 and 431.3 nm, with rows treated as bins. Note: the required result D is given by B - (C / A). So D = 10.0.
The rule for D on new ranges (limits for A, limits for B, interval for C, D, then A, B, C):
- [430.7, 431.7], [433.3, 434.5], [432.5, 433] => 7.8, 13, 8.253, 6.2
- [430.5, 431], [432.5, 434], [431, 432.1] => 7.4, 6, 9.663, 13.9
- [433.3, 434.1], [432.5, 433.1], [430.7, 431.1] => 11.6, 8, 12.19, 5.1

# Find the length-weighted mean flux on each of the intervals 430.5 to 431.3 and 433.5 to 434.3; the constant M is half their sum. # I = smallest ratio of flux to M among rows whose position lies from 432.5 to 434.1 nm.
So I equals 0.740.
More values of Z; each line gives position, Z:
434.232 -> 83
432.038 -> 162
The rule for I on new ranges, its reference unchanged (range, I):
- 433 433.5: 1.073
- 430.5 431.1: 1.117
